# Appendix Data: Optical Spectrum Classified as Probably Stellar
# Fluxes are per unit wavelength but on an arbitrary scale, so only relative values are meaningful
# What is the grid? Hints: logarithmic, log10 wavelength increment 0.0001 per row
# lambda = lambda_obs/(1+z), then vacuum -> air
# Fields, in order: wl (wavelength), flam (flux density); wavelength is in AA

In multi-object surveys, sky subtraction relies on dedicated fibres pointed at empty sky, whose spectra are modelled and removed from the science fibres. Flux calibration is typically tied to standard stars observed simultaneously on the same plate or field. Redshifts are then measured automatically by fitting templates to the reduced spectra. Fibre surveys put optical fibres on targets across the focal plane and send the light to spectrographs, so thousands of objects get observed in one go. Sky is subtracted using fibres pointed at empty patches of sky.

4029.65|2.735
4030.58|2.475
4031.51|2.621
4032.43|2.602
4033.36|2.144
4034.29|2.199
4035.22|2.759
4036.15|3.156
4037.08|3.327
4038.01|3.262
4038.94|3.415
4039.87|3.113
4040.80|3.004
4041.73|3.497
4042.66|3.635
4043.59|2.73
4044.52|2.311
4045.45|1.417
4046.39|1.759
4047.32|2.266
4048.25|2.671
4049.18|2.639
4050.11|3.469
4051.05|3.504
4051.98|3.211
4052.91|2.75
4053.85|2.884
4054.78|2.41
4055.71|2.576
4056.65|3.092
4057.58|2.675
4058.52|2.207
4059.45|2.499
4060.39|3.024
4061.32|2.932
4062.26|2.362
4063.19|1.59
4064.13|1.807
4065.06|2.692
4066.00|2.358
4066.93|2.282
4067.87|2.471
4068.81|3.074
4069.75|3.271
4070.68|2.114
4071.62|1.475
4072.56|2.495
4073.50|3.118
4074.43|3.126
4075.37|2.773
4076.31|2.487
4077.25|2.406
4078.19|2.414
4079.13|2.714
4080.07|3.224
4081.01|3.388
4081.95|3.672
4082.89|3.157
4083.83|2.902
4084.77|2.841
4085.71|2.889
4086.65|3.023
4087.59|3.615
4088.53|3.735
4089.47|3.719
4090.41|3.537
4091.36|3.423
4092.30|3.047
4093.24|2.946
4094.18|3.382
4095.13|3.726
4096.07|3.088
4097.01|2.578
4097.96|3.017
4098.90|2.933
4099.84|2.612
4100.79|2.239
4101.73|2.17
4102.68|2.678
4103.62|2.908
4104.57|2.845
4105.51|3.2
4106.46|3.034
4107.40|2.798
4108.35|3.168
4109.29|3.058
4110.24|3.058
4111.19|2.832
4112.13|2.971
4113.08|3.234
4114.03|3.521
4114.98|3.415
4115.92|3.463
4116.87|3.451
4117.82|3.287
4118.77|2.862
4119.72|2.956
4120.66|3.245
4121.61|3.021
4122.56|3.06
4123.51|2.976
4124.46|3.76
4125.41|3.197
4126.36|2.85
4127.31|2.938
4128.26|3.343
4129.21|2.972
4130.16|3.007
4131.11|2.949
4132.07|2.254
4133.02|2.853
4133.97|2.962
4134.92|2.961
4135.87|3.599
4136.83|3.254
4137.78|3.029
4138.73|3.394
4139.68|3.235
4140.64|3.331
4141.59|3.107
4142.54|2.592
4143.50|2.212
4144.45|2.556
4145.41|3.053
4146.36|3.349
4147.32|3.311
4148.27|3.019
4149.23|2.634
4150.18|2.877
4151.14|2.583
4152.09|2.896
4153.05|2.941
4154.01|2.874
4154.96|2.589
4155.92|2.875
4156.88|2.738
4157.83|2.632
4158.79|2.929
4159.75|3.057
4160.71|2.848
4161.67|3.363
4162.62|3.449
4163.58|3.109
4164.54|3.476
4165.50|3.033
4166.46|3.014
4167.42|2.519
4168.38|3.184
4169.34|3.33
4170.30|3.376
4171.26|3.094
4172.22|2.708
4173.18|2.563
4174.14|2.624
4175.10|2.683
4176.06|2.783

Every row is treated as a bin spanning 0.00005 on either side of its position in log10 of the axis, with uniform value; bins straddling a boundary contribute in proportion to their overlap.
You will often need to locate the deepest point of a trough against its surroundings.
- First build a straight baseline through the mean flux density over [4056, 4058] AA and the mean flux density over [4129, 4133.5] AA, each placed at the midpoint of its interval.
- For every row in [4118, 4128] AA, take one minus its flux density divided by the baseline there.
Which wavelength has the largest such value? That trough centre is 4126.36 AA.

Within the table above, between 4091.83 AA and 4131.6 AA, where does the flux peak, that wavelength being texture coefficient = 4124.46 AA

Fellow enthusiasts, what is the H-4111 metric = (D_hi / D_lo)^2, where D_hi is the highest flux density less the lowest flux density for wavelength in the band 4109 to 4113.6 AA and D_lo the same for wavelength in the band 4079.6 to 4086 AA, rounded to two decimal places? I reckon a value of 0.23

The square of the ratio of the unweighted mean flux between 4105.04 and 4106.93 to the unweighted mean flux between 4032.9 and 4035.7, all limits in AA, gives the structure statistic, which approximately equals 1.7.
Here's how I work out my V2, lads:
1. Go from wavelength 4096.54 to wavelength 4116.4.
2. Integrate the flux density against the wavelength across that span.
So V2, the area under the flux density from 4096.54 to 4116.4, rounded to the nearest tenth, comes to 58.4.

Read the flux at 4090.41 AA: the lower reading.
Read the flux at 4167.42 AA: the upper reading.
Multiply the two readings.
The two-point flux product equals 8.9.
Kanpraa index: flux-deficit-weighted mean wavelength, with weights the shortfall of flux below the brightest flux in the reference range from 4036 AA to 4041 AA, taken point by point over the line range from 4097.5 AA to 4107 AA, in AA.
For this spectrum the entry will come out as 4101.8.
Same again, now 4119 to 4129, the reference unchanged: 4123.7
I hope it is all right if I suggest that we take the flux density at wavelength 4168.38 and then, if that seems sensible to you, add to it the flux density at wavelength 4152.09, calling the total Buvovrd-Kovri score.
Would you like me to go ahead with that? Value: 6.08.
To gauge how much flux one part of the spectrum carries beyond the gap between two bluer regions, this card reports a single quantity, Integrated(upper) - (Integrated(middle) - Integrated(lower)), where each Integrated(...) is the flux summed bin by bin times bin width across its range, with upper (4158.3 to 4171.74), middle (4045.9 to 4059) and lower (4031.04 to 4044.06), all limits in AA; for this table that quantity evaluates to 45.0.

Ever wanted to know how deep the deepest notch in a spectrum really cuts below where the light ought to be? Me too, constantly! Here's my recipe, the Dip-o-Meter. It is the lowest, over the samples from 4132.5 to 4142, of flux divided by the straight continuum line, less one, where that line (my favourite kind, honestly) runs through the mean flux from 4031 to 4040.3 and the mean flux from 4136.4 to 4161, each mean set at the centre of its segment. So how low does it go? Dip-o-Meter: 0.0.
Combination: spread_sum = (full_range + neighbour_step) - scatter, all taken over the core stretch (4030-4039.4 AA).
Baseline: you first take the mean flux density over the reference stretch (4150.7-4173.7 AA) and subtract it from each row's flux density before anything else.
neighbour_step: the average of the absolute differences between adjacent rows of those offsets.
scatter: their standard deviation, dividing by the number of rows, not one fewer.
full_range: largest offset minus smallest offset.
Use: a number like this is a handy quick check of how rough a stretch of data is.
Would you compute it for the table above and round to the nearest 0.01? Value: 1.05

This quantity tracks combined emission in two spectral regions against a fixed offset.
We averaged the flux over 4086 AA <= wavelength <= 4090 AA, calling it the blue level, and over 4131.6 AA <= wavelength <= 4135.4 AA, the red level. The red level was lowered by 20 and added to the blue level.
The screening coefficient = -13.7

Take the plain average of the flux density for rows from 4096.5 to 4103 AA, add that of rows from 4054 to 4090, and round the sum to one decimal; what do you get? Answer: 5.4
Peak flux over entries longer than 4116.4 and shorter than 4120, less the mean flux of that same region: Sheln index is 0.31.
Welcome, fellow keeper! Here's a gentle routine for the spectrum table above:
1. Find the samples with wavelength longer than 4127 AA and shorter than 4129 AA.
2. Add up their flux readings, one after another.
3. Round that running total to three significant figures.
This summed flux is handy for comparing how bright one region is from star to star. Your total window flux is 6.28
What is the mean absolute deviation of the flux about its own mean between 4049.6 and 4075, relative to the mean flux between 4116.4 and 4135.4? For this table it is 0.14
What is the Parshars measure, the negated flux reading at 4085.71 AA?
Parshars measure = -2.89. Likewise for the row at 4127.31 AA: -2.94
